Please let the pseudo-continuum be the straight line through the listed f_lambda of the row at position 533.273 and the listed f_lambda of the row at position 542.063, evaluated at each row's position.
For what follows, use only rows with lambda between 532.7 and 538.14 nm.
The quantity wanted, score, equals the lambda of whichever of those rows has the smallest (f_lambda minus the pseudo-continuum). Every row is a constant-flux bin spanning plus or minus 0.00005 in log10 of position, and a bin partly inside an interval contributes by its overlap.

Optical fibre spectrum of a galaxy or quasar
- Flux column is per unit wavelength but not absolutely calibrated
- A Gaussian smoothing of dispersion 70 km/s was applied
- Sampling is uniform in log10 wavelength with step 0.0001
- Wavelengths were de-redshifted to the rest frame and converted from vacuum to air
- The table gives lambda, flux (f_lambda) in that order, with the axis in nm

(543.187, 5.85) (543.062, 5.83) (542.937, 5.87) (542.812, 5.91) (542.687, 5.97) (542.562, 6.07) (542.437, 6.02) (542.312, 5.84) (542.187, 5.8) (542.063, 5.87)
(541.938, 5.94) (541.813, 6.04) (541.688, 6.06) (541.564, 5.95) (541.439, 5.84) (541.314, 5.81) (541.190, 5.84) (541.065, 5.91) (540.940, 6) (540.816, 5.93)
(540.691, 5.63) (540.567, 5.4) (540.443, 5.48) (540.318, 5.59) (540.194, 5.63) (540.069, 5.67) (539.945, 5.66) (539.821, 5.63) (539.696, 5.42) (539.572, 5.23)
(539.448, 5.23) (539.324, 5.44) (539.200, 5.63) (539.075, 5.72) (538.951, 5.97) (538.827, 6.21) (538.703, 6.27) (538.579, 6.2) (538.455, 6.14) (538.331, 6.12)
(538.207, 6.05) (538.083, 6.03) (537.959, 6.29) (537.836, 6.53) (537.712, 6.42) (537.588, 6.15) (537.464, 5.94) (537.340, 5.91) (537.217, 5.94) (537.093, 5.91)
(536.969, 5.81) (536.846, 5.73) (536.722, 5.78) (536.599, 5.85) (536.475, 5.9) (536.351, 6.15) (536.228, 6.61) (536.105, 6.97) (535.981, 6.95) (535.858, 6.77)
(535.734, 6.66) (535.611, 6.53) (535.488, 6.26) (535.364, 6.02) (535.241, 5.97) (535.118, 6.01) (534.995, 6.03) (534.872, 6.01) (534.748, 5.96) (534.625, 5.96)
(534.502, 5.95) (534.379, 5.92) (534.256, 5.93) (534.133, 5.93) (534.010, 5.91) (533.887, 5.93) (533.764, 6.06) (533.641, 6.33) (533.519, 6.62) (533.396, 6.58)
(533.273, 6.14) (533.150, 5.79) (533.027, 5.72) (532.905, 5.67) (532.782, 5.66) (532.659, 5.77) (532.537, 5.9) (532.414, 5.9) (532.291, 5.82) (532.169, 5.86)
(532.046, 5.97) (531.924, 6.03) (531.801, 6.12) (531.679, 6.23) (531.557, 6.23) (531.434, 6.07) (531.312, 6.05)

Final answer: 532.782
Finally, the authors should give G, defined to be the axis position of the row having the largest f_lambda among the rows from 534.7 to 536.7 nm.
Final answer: 536.105 nm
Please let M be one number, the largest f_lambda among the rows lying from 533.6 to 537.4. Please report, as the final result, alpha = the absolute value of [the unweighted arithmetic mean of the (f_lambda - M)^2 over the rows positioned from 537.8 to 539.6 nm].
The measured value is 1.21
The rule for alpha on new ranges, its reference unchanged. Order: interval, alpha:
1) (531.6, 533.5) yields 1.11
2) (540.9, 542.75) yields 1.09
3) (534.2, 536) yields 0.72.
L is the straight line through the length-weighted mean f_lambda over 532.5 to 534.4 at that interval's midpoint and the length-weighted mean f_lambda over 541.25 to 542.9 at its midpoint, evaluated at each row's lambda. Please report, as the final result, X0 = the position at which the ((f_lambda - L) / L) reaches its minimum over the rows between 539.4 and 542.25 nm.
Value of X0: 539.448 nm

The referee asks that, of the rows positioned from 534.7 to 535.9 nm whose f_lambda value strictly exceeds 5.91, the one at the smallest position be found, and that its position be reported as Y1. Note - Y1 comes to 534.748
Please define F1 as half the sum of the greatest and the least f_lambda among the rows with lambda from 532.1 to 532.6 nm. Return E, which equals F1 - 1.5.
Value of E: 4.36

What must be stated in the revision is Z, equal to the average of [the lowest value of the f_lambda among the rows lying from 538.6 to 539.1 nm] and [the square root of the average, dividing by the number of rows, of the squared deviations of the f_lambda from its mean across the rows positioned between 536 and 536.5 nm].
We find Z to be 3.07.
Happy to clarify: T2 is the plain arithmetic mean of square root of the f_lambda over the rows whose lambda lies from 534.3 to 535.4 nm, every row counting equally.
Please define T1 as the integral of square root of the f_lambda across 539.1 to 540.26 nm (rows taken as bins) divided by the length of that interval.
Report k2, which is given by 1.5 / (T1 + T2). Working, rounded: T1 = 2.35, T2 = 2.45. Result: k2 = 0.313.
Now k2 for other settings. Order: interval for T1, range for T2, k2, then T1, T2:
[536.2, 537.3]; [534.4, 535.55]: 0.307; 2.44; 2.45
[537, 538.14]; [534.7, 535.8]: 0.303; 2.47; 2.48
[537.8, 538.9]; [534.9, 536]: 0.299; 2.49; 2.52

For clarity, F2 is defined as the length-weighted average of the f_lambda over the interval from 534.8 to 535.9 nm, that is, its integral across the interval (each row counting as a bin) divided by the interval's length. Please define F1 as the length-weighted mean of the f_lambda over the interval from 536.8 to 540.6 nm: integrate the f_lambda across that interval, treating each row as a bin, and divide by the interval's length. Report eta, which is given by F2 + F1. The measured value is 12.1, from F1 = 5.85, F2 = 6.24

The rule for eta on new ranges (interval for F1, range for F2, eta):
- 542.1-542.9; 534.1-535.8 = 12.0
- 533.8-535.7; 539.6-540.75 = 11.6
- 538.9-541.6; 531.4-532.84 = 11.6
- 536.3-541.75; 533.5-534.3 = 11.9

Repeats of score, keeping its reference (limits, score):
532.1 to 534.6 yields 532.782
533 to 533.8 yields 533.027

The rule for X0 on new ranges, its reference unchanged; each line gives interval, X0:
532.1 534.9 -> 532.782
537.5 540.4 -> 539.448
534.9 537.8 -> 536.846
